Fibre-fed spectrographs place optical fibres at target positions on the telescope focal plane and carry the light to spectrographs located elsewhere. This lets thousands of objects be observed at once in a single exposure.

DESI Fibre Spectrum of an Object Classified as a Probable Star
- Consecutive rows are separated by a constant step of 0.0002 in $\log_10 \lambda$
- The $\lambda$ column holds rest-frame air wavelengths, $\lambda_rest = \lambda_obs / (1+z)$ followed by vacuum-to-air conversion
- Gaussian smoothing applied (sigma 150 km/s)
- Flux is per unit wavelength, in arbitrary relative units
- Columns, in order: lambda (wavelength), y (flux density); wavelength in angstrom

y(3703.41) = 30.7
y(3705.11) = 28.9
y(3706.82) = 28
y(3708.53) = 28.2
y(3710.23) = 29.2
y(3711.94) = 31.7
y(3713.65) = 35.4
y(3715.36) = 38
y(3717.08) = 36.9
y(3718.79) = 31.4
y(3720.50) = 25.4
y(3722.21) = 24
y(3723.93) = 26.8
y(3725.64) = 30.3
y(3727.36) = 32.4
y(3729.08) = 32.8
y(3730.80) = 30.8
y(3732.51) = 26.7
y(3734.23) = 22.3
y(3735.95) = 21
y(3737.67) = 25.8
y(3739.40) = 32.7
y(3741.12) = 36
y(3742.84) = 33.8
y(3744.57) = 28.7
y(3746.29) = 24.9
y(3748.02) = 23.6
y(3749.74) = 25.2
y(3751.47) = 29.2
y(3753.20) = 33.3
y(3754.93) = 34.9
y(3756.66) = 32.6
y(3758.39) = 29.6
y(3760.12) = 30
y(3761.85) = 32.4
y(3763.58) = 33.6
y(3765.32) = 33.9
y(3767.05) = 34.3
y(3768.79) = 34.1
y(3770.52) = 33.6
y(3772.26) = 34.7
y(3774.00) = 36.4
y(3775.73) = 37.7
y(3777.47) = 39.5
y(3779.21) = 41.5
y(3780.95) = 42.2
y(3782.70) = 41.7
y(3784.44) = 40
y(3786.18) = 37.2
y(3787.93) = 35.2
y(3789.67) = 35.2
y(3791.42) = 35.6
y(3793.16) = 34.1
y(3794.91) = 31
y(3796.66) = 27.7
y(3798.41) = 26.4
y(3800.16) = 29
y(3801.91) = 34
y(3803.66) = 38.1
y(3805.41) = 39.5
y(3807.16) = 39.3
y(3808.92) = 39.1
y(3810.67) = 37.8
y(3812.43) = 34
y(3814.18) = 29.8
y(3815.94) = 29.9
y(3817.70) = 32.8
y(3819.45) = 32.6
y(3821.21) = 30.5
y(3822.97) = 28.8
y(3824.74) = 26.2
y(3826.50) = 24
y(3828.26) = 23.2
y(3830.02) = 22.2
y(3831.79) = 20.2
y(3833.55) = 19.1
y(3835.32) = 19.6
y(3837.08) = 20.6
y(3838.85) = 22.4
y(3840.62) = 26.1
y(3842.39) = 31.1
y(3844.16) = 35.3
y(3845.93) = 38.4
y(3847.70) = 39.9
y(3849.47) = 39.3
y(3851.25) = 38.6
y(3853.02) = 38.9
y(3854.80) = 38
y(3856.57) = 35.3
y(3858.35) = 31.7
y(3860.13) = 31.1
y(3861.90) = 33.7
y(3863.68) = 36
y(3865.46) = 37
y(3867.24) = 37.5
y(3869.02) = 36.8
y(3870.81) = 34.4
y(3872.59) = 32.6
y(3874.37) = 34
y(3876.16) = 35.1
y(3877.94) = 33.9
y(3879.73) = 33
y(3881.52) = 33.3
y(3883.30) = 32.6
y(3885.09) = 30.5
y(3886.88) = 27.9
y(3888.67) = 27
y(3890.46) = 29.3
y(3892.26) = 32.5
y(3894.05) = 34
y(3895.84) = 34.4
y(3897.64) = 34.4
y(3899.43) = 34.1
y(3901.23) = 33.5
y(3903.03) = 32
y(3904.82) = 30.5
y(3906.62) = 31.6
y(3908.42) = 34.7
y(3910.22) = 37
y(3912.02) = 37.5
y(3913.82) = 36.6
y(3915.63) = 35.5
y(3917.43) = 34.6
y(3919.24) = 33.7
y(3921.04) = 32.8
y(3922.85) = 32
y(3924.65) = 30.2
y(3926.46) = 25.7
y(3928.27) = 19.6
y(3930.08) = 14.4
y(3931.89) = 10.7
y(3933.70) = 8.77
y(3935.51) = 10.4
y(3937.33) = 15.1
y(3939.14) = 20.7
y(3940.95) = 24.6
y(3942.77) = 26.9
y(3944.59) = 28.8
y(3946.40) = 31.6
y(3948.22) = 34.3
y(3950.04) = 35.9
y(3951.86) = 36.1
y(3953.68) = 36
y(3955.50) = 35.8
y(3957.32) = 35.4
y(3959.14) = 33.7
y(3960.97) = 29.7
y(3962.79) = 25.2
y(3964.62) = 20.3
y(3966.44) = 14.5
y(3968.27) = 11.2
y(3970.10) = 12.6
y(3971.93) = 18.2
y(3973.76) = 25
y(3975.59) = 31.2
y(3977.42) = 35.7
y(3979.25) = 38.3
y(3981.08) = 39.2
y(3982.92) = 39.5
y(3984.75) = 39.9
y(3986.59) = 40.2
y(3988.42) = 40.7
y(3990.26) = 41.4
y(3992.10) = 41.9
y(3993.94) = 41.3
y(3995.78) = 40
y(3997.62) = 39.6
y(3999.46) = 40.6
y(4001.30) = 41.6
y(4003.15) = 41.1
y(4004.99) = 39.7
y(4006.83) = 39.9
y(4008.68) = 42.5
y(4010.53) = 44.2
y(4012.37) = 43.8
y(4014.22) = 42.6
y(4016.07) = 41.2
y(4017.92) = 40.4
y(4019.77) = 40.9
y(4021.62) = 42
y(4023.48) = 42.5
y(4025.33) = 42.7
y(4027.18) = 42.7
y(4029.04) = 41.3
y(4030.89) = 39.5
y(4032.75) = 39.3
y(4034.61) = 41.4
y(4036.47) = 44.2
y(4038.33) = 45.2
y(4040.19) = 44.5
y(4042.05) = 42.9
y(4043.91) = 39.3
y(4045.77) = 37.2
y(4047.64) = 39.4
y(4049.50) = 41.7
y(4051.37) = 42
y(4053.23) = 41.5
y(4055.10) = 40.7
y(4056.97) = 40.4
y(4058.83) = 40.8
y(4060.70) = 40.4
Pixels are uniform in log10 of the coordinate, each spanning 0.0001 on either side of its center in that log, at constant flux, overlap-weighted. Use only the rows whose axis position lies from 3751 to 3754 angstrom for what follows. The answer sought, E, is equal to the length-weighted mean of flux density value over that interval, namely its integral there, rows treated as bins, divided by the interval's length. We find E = 31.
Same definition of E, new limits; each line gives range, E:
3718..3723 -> 27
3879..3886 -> 32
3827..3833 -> 22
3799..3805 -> 34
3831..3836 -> 20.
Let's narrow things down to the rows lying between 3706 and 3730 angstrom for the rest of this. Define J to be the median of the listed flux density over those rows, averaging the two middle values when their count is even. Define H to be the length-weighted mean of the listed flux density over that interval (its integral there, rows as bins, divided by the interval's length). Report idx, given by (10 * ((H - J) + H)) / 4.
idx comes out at 77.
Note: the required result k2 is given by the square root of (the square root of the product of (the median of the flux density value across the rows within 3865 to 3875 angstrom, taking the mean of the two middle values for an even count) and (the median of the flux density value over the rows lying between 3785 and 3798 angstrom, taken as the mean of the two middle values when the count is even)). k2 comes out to 5.95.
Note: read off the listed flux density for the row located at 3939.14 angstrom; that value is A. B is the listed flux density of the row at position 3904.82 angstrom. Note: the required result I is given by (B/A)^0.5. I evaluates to 1.21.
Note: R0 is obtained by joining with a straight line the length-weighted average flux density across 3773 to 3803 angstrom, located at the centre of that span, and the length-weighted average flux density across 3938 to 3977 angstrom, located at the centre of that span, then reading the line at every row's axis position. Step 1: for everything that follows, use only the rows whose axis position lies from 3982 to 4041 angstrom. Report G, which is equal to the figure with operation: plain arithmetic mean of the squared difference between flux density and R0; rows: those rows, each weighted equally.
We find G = 299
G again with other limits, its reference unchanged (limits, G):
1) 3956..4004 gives 158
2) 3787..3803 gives 21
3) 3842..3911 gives 16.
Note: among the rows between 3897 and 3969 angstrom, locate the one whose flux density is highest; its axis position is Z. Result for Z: 3912.02 angstrom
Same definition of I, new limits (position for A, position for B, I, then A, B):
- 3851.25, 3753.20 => 0.93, 38.6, 33.3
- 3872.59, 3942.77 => 0.91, 32.6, 26.9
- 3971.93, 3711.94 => 1.32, 18.2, 31.7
